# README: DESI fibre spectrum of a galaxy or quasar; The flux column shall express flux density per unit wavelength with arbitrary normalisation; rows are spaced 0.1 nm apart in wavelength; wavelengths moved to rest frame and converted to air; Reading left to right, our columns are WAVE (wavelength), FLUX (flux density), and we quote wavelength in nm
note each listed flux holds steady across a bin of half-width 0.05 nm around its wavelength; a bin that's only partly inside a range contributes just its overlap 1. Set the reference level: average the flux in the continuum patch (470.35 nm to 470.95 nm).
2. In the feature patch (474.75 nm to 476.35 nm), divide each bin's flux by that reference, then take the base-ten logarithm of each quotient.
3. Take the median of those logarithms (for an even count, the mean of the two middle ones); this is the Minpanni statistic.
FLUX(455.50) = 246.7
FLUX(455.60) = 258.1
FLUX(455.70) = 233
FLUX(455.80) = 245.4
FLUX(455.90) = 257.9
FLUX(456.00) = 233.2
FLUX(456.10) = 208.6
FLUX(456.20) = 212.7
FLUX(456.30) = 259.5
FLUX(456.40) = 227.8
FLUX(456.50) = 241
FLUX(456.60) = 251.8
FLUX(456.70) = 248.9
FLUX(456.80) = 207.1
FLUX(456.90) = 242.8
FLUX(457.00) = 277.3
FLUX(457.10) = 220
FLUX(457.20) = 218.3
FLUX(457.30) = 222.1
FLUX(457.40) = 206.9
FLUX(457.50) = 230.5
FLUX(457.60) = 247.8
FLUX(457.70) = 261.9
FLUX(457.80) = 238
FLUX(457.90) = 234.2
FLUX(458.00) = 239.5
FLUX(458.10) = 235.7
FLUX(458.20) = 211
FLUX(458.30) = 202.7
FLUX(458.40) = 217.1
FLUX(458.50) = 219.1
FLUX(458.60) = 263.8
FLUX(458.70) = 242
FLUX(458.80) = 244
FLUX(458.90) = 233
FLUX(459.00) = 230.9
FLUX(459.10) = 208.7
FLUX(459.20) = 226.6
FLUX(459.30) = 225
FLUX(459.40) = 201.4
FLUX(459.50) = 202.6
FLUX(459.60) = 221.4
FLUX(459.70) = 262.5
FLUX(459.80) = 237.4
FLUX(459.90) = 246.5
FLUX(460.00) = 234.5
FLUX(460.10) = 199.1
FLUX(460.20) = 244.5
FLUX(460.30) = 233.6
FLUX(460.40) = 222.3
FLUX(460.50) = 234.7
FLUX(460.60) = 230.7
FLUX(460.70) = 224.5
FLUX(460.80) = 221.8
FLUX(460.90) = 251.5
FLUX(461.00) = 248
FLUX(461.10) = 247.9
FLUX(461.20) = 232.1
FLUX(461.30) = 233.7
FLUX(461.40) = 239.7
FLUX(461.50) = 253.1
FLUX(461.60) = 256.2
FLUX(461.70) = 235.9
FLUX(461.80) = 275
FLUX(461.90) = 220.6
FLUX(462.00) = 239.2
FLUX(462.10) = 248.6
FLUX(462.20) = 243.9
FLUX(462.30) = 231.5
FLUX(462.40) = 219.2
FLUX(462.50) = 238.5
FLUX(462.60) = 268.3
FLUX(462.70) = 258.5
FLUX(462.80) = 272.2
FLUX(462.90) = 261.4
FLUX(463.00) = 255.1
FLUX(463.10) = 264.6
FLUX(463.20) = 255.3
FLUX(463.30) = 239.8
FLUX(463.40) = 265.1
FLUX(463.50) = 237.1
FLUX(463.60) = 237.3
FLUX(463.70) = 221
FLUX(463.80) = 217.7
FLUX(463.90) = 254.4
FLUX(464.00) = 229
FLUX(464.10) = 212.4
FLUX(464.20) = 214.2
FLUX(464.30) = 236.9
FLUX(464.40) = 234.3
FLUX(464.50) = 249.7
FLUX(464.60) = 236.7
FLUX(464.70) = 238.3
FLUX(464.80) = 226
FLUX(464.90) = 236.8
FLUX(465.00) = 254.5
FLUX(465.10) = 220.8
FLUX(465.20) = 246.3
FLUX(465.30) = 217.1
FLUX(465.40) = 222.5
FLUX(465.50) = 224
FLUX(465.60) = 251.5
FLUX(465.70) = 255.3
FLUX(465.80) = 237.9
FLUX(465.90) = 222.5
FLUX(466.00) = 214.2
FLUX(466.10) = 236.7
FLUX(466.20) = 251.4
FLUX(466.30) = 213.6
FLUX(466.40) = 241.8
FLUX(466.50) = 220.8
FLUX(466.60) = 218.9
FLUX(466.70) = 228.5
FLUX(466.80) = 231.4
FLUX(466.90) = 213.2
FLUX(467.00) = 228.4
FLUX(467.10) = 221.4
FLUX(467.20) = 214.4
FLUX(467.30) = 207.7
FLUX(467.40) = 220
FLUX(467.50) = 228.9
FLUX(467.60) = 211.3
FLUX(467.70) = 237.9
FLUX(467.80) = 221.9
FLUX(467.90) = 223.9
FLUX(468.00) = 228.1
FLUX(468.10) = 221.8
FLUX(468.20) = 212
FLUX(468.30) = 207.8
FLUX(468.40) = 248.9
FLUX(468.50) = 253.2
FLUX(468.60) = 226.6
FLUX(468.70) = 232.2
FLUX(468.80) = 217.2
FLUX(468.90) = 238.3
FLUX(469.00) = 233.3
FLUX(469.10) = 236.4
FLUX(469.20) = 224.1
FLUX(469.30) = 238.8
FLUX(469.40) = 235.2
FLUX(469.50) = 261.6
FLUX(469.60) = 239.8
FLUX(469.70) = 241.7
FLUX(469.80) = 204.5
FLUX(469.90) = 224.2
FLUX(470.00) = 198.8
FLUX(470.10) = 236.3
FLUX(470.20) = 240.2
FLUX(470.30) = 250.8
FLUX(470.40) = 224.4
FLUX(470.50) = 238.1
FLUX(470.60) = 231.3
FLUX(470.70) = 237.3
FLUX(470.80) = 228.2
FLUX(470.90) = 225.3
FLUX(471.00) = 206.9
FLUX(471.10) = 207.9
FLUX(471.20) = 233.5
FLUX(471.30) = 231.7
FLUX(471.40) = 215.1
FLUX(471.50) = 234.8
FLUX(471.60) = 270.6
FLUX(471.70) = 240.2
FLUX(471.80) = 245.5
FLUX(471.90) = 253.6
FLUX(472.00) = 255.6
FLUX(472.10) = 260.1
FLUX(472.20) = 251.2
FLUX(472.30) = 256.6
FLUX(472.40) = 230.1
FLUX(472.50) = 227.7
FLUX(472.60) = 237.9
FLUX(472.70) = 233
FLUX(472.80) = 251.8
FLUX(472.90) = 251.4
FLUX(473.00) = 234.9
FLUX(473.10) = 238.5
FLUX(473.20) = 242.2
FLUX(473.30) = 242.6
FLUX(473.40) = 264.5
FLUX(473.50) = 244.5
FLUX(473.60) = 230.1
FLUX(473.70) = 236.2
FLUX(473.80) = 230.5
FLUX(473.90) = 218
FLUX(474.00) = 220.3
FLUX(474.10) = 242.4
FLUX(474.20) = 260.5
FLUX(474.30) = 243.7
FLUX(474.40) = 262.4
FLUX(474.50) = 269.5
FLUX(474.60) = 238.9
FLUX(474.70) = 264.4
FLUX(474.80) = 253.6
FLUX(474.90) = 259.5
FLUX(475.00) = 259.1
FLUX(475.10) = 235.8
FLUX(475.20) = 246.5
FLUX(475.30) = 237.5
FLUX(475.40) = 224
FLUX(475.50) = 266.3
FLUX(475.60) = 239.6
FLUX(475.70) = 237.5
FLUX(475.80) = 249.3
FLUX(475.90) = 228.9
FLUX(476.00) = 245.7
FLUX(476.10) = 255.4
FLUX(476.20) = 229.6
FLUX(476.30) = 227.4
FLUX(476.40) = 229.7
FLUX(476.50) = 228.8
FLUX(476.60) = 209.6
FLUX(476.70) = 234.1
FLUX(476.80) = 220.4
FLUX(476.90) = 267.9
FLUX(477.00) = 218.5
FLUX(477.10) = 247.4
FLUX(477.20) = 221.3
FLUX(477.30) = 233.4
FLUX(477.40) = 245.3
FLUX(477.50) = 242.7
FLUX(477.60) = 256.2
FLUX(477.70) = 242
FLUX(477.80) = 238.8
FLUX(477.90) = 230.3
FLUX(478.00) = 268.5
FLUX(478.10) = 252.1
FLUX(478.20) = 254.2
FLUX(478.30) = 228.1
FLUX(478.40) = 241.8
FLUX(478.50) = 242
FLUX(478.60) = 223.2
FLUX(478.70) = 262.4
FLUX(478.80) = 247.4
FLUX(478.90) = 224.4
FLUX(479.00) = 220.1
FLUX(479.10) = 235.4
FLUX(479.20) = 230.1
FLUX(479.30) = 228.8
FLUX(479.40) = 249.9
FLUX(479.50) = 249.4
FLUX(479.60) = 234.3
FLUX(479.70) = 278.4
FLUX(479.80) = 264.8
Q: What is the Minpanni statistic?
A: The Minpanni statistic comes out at 0.022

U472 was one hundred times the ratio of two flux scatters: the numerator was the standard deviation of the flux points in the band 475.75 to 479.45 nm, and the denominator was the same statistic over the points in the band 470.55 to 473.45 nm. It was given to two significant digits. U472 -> 93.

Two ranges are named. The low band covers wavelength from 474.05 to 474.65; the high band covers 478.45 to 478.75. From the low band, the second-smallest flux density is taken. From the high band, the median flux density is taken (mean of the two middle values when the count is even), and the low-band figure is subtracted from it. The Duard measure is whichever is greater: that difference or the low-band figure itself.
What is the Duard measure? 242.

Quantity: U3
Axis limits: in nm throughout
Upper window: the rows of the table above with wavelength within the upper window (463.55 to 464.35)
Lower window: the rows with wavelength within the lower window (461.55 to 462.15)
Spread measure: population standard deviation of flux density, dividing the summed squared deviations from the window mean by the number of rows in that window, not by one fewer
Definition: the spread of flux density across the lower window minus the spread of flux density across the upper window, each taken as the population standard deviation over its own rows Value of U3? 4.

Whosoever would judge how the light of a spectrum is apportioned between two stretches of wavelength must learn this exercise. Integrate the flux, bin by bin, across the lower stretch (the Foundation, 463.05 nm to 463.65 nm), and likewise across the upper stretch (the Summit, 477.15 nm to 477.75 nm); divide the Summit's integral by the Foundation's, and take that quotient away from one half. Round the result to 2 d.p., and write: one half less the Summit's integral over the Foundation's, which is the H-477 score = -0.46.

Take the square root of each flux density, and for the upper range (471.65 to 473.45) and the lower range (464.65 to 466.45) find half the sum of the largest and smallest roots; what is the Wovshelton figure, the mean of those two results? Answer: 15.5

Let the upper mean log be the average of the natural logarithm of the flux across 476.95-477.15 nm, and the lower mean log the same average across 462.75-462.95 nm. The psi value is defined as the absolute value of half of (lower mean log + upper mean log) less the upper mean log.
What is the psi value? 0.07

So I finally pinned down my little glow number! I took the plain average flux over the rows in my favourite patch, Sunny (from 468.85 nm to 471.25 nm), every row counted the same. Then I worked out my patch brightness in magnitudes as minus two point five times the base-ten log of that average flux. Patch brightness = -5.91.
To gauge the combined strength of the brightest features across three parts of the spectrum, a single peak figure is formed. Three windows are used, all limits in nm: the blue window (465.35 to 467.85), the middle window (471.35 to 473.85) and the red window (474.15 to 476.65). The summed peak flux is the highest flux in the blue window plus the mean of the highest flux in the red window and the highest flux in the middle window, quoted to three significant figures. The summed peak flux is 525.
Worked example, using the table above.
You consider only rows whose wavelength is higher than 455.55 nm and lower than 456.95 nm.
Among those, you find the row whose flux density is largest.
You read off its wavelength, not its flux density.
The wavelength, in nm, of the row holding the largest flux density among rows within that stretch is 456.30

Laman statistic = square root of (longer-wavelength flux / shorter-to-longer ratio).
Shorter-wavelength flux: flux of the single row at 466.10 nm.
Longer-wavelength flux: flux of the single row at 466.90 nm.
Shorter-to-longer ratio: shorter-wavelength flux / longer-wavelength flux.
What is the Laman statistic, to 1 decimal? 13.9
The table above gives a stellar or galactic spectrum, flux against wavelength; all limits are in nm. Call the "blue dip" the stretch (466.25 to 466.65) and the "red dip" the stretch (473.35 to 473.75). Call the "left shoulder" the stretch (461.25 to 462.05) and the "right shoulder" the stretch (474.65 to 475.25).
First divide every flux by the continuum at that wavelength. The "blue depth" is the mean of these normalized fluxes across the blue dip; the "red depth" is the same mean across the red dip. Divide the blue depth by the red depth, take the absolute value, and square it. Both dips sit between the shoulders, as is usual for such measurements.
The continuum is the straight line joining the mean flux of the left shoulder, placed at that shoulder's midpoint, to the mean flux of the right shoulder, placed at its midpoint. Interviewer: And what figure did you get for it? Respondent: 0.88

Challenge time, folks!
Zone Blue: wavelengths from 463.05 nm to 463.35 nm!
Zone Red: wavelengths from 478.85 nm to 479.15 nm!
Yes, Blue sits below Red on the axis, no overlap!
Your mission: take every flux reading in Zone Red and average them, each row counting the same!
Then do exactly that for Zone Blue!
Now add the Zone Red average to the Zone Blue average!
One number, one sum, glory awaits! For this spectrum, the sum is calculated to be 480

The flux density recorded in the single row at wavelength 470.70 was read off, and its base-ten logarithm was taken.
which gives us 2.38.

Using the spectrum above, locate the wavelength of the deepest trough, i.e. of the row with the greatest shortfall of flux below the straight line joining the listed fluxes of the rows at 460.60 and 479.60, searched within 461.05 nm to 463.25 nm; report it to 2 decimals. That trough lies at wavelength 462.40 nm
